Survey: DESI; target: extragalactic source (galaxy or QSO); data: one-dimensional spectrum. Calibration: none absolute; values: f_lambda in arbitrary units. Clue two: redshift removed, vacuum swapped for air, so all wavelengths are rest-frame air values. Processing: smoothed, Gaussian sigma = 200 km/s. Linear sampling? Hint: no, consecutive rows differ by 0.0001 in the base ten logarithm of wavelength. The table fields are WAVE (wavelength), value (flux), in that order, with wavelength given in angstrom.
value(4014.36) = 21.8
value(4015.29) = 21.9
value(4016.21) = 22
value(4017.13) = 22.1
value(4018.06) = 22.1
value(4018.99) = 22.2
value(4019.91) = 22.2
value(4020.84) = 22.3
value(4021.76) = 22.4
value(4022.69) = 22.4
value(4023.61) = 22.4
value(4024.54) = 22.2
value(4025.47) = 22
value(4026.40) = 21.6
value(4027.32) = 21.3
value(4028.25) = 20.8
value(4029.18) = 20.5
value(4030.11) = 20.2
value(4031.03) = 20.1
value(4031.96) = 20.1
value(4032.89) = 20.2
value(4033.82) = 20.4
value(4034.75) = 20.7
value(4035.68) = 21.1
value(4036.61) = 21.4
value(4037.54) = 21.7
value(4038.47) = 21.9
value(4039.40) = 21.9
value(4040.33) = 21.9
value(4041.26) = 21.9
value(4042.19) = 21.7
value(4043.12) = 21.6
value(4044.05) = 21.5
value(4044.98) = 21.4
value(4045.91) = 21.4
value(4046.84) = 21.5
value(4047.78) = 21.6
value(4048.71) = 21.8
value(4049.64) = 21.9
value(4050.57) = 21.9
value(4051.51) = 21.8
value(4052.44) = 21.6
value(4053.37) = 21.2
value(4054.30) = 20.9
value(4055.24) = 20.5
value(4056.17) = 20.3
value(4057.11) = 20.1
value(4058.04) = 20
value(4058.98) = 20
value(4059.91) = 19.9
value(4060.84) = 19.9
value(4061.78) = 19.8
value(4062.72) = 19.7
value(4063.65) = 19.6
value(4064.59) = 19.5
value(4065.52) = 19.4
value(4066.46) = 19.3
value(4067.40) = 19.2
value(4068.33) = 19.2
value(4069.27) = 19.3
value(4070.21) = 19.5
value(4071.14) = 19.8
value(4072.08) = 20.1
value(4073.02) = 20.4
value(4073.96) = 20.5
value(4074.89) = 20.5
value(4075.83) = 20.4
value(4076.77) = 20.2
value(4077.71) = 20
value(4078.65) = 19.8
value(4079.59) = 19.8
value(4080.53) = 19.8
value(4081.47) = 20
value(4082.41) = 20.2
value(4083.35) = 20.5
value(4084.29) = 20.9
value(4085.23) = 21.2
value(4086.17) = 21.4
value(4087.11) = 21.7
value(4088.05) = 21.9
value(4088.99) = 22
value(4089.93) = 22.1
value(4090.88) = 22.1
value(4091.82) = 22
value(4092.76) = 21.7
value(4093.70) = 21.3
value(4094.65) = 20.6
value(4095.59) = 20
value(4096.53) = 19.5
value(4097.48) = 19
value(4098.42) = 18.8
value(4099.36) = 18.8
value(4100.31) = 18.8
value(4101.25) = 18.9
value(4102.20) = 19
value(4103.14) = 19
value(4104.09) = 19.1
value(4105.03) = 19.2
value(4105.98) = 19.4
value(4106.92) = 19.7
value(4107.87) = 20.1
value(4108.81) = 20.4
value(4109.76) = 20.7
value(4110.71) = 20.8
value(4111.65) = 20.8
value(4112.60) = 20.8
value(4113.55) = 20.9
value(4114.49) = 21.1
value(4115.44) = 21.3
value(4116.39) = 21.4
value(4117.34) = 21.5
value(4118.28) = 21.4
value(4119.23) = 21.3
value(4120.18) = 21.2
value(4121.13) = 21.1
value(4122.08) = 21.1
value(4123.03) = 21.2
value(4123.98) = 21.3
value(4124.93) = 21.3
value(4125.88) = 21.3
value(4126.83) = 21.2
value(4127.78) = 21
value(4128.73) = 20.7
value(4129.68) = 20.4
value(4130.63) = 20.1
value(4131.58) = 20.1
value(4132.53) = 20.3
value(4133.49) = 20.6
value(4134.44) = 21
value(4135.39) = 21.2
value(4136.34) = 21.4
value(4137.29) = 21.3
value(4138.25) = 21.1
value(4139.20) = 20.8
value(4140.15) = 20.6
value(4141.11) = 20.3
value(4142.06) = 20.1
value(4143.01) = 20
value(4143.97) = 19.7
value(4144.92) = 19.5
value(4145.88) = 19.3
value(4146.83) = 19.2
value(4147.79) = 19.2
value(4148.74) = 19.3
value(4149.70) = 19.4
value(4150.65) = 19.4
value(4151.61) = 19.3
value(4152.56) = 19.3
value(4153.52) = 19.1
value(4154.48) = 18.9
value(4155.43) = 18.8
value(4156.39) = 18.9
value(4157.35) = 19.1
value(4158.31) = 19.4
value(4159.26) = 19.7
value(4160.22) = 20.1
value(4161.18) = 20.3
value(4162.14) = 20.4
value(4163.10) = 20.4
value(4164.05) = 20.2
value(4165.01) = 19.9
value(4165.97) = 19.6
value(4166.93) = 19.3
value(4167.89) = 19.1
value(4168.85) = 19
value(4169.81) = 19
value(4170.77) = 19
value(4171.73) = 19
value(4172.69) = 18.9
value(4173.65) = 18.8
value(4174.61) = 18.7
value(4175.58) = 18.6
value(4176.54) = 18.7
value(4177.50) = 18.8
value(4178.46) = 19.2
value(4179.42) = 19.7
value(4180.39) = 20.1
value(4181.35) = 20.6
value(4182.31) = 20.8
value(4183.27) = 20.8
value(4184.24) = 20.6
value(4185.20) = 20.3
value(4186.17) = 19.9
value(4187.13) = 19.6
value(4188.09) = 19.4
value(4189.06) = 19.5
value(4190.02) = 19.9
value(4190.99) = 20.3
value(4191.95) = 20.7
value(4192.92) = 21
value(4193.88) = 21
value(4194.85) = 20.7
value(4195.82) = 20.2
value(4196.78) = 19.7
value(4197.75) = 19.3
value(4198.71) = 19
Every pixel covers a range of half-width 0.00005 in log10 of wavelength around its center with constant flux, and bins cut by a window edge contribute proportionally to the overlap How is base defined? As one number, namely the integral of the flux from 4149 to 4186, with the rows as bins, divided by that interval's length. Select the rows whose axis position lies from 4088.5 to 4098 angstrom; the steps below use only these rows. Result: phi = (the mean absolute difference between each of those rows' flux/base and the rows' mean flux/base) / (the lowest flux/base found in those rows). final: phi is 0.053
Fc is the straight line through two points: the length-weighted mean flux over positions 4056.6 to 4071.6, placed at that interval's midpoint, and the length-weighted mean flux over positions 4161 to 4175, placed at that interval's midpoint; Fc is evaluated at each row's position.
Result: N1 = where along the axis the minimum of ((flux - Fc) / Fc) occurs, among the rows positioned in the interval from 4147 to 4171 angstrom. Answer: 4155.43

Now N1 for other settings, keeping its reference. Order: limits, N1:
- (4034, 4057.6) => 4057.11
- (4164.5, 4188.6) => 4175.58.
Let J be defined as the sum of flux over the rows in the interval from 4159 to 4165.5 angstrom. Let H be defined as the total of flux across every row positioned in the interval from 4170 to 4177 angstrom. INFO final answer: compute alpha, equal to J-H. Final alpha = 9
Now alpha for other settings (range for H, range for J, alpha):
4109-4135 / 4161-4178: -218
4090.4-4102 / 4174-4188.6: 54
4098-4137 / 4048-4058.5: -608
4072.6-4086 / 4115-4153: 537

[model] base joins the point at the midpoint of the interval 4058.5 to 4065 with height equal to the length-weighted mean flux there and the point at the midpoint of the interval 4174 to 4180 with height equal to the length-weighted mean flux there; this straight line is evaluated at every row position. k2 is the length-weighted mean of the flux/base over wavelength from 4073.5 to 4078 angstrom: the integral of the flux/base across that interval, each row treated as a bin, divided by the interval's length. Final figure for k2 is 1.03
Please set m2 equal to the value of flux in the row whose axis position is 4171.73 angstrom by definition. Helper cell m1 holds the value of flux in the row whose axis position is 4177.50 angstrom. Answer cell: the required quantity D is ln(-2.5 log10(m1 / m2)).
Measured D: -4.5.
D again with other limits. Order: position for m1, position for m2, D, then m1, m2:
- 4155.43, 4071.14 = -2.9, 18.8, 19.8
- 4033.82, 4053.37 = -3.2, 20.4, 21.2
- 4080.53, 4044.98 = -2.5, 19.8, 21.4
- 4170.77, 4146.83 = -4.5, 19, 19.2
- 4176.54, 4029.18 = -2.3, 18.7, 20.5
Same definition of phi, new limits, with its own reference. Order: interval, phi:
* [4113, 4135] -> 0.017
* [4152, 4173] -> 0.025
